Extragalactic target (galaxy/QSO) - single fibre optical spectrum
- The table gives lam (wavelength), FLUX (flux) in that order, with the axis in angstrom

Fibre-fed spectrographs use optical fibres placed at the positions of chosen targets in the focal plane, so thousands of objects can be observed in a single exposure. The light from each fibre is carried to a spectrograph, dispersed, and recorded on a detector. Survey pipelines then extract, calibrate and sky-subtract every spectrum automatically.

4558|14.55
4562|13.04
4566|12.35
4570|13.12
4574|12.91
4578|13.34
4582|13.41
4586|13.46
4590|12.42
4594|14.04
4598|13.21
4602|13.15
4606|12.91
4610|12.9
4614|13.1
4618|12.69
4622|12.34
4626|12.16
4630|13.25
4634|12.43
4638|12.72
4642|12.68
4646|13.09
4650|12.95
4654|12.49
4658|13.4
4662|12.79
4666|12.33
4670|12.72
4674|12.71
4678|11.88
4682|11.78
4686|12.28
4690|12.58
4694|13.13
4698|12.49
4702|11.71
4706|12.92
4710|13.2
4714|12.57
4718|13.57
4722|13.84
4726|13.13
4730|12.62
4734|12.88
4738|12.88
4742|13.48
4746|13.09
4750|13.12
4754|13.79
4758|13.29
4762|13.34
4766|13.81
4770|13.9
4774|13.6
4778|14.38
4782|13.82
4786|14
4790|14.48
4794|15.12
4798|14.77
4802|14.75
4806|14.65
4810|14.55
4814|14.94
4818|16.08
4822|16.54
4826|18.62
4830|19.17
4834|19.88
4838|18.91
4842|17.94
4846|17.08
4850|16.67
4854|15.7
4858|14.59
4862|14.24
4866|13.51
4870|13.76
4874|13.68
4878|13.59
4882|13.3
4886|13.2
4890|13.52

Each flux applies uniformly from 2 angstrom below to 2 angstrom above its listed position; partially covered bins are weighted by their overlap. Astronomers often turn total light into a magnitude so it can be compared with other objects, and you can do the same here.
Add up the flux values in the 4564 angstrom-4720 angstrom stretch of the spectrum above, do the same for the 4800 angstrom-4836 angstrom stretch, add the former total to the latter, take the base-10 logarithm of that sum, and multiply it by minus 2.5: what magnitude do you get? -7.03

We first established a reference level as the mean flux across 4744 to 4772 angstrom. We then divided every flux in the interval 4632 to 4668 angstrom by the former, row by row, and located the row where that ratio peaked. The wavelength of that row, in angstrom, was 4658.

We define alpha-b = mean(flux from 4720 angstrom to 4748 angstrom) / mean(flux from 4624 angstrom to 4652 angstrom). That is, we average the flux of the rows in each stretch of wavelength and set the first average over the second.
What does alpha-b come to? 1.03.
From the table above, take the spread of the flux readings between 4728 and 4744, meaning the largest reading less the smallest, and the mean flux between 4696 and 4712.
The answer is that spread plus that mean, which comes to 13.4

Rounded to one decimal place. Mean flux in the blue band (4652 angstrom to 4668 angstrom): 12.8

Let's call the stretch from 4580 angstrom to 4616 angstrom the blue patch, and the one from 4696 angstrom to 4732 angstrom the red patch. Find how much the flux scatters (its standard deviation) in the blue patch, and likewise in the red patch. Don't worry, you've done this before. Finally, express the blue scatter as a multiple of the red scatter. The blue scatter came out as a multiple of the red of 0.7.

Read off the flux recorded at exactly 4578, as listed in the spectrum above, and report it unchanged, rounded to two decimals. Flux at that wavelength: 13.34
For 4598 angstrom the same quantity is 13.21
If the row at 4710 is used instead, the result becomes 13.20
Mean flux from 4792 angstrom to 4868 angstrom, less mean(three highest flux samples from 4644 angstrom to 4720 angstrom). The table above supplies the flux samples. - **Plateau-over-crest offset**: 2.8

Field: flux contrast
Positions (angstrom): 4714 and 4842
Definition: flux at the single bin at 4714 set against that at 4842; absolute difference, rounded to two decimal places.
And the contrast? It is 5.37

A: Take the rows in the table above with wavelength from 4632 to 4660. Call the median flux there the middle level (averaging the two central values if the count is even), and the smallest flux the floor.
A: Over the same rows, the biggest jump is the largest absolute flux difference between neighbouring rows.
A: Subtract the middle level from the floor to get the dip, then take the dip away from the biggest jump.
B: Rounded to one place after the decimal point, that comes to 1.2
